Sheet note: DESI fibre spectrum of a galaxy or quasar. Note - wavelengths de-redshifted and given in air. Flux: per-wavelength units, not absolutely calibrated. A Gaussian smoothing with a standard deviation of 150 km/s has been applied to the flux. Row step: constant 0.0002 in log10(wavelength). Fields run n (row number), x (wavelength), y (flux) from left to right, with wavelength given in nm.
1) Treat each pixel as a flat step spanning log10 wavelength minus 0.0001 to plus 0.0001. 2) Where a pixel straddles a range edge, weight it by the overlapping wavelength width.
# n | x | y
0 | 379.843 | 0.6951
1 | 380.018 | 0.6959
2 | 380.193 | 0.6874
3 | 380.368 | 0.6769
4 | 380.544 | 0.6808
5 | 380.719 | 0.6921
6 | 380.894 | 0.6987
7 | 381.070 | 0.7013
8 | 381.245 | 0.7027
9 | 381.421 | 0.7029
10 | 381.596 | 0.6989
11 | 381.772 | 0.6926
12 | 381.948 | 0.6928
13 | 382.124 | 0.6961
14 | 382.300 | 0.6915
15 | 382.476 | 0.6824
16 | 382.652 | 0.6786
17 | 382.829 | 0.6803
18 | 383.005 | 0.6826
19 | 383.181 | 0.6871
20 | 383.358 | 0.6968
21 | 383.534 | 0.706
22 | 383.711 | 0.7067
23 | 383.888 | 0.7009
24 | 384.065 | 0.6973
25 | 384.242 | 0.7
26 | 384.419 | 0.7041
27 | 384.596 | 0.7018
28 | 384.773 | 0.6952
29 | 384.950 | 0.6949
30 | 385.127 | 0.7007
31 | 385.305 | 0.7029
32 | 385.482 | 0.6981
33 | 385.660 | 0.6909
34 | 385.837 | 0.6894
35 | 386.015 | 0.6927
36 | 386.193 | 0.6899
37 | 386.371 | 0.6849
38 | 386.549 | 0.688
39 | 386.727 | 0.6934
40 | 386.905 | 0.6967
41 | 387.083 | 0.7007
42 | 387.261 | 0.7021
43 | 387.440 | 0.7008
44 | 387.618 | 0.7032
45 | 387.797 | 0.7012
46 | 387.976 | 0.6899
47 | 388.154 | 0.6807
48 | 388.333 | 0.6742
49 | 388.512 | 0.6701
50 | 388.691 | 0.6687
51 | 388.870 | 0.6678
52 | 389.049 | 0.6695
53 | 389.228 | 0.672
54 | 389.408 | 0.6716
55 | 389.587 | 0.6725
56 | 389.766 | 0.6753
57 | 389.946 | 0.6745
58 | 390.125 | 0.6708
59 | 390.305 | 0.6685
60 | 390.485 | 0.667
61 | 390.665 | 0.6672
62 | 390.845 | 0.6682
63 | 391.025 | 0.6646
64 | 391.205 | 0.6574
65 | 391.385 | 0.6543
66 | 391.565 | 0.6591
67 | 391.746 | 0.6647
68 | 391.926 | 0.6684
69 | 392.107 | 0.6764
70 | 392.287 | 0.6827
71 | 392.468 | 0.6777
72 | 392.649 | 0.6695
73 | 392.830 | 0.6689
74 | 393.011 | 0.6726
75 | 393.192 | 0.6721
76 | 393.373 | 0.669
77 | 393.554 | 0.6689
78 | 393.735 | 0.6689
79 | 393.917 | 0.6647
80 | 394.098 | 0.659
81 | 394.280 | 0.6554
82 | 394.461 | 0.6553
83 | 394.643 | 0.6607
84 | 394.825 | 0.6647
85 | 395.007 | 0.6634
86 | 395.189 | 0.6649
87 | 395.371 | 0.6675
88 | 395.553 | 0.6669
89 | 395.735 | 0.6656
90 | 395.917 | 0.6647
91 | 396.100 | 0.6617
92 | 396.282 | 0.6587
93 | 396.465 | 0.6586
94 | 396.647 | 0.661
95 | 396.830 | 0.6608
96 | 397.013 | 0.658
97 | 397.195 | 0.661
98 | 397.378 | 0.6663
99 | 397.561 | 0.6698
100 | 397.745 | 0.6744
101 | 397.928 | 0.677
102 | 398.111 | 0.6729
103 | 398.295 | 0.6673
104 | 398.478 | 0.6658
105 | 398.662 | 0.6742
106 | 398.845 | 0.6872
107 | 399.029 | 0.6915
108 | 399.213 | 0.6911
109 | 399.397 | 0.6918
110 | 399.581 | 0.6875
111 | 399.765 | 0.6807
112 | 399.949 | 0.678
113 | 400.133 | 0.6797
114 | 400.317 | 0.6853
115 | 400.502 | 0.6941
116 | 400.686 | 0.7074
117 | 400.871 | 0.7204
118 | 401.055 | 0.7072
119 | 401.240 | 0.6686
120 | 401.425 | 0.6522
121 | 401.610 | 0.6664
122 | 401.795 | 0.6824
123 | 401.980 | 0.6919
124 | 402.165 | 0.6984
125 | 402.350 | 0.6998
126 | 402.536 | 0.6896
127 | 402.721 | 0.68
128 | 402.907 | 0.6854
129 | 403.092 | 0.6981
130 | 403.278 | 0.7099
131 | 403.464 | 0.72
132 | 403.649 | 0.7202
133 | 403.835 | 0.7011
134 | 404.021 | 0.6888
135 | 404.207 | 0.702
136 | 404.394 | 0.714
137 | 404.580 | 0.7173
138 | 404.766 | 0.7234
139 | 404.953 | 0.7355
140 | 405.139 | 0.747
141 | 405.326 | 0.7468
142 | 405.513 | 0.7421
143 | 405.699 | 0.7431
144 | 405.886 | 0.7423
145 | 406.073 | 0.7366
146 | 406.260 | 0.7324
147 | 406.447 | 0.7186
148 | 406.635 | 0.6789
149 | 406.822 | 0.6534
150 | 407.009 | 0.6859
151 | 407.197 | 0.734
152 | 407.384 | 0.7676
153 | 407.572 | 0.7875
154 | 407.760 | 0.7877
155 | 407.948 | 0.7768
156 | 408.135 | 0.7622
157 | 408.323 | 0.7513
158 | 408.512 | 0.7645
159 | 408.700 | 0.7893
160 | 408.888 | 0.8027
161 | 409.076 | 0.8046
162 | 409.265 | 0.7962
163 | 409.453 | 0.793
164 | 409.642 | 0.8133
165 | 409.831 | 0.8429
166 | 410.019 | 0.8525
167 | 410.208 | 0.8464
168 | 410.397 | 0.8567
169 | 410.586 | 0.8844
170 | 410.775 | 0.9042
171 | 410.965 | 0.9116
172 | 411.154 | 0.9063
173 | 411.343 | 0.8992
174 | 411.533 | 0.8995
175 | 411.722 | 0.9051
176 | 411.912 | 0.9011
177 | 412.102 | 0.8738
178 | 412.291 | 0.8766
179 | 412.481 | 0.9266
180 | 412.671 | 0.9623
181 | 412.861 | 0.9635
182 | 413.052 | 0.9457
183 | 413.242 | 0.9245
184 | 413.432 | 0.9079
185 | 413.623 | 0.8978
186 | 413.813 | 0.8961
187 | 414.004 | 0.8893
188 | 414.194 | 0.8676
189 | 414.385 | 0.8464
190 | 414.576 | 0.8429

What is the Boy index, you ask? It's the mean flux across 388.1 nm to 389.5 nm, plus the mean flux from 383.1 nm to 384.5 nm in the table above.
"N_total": 1.37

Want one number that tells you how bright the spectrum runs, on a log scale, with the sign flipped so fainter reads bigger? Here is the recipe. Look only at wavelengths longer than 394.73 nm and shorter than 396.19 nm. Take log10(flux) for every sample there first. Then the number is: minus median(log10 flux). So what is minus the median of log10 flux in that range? 0.18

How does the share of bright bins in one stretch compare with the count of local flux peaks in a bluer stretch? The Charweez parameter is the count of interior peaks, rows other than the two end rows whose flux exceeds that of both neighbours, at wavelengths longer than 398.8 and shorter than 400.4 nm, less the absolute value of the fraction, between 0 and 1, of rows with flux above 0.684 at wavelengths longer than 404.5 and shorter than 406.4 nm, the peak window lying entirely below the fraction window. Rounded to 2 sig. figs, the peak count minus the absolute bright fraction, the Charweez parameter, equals 1.0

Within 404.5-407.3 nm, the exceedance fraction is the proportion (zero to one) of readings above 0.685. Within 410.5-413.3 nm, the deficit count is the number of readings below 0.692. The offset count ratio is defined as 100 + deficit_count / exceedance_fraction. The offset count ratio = 100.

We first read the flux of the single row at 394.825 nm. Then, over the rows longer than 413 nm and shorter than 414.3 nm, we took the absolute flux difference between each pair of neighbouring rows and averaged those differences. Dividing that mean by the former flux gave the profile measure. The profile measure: 0.020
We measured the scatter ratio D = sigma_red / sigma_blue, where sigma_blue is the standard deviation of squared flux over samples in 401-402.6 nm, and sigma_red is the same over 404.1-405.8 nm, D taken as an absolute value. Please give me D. 1.0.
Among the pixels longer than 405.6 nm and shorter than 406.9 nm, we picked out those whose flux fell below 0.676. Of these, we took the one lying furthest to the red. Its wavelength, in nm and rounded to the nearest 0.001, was 406.822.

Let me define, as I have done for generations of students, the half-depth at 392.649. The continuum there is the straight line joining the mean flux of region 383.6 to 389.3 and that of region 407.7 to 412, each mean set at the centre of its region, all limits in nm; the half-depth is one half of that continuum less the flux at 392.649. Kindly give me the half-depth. 0.030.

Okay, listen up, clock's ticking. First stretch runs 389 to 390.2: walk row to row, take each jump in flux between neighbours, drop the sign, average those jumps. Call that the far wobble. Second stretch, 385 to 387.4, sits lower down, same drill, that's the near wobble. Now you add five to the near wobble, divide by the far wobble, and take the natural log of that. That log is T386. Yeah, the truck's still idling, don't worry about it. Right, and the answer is 7.90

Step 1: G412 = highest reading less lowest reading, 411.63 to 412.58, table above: 0.053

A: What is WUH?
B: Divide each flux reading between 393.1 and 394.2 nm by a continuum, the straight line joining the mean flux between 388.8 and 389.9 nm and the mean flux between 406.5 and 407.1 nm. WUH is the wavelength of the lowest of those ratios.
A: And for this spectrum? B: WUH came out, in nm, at 394.098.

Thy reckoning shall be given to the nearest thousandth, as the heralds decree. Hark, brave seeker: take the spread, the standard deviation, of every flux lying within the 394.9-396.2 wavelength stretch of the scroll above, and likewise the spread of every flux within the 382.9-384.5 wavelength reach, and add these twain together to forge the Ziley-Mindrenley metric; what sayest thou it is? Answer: 0.010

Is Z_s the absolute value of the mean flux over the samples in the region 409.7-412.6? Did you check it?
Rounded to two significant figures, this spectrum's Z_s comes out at 0.89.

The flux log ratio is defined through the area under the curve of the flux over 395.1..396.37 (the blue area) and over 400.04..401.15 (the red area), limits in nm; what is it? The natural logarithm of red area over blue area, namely -0.1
